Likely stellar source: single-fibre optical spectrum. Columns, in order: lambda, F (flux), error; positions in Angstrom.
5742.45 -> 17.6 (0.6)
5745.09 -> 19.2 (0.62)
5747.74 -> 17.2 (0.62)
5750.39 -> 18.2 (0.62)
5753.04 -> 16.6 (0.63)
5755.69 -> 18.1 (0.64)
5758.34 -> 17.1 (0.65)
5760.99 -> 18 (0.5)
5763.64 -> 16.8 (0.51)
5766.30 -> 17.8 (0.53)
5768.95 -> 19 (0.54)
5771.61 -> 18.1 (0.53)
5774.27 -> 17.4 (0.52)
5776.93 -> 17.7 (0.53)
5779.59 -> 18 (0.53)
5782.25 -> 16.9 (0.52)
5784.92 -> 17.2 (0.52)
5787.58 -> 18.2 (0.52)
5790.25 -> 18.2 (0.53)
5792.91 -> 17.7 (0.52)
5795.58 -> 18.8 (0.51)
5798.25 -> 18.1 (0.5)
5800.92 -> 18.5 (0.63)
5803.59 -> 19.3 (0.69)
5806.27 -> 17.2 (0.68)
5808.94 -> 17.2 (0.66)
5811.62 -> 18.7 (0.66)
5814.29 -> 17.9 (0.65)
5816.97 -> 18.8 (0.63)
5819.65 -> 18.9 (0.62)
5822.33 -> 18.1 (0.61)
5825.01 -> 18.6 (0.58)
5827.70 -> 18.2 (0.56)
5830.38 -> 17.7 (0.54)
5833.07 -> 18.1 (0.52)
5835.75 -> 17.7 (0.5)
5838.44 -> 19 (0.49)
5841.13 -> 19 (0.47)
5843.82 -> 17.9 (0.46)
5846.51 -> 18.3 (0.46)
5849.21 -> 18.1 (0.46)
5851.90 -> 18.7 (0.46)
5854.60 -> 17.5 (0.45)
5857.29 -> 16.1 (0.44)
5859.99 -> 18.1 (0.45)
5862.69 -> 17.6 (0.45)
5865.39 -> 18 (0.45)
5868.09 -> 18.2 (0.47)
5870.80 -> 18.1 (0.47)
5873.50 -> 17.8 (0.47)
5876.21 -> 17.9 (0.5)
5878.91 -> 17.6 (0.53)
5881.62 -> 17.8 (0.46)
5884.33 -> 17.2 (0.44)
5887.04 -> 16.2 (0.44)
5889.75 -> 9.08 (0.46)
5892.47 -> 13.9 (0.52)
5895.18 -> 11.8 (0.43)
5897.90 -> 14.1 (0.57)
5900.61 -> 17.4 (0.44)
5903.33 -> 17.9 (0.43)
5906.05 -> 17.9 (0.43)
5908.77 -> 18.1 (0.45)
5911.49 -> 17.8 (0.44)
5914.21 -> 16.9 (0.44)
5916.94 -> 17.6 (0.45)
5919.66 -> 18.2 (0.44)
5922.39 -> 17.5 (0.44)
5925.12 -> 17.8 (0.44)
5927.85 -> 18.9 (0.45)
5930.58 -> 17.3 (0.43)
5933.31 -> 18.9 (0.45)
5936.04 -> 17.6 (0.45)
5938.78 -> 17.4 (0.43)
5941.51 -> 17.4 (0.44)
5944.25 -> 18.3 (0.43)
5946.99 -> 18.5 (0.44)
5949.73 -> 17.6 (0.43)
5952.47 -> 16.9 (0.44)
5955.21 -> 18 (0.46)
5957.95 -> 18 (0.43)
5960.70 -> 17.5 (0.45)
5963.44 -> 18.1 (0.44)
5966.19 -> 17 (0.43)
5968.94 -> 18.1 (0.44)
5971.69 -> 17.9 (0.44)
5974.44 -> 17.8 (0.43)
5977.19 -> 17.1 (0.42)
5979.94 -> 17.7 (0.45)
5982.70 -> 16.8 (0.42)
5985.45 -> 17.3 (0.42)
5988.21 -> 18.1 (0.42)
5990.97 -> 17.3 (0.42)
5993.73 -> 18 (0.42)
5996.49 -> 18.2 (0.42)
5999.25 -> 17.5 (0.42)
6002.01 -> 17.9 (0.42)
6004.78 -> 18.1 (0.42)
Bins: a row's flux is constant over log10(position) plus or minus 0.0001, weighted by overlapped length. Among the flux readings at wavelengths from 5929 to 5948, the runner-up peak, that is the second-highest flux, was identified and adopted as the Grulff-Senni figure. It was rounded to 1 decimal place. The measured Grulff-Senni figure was 18.5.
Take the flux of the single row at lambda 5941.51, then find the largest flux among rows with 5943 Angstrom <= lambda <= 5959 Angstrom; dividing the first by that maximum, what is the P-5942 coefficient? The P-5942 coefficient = 0.94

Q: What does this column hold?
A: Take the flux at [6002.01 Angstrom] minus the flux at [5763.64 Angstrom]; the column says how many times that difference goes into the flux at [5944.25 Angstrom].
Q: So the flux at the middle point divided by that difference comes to 17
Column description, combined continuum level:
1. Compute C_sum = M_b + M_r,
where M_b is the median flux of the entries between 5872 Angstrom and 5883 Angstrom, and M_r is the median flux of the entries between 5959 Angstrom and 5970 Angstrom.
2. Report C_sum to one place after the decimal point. 35.6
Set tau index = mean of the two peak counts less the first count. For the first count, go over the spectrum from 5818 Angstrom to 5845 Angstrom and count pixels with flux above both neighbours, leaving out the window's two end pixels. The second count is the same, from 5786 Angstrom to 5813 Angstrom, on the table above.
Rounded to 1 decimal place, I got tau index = 0.0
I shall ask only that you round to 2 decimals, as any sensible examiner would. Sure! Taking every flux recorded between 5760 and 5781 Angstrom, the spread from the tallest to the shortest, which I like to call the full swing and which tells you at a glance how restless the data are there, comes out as 2.20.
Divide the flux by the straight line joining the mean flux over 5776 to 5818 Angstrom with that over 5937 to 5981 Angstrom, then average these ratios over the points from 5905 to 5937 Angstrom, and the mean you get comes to 1.01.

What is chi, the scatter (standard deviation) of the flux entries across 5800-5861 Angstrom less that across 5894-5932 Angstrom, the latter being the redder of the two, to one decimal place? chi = -1.1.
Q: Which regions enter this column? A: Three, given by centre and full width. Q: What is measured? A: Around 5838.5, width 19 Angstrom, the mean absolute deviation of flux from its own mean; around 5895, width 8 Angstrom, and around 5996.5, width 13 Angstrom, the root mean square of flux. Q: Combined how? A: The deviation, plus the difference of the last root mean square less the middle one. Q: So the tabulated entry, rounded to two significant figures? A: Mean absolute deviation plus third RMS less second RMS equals 4.9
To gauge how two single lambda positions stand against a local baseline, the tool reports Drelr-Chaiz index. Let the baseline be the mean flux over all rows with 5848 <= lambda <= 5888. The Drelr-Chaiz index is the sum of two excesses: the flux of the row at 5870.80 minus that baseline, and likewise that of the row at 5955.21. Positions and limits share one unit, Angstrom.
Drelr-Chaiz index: 0.8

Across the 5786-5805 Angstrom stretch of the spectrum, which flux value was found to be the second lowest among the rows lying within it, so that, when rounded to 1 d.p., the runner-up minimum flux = 18.1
